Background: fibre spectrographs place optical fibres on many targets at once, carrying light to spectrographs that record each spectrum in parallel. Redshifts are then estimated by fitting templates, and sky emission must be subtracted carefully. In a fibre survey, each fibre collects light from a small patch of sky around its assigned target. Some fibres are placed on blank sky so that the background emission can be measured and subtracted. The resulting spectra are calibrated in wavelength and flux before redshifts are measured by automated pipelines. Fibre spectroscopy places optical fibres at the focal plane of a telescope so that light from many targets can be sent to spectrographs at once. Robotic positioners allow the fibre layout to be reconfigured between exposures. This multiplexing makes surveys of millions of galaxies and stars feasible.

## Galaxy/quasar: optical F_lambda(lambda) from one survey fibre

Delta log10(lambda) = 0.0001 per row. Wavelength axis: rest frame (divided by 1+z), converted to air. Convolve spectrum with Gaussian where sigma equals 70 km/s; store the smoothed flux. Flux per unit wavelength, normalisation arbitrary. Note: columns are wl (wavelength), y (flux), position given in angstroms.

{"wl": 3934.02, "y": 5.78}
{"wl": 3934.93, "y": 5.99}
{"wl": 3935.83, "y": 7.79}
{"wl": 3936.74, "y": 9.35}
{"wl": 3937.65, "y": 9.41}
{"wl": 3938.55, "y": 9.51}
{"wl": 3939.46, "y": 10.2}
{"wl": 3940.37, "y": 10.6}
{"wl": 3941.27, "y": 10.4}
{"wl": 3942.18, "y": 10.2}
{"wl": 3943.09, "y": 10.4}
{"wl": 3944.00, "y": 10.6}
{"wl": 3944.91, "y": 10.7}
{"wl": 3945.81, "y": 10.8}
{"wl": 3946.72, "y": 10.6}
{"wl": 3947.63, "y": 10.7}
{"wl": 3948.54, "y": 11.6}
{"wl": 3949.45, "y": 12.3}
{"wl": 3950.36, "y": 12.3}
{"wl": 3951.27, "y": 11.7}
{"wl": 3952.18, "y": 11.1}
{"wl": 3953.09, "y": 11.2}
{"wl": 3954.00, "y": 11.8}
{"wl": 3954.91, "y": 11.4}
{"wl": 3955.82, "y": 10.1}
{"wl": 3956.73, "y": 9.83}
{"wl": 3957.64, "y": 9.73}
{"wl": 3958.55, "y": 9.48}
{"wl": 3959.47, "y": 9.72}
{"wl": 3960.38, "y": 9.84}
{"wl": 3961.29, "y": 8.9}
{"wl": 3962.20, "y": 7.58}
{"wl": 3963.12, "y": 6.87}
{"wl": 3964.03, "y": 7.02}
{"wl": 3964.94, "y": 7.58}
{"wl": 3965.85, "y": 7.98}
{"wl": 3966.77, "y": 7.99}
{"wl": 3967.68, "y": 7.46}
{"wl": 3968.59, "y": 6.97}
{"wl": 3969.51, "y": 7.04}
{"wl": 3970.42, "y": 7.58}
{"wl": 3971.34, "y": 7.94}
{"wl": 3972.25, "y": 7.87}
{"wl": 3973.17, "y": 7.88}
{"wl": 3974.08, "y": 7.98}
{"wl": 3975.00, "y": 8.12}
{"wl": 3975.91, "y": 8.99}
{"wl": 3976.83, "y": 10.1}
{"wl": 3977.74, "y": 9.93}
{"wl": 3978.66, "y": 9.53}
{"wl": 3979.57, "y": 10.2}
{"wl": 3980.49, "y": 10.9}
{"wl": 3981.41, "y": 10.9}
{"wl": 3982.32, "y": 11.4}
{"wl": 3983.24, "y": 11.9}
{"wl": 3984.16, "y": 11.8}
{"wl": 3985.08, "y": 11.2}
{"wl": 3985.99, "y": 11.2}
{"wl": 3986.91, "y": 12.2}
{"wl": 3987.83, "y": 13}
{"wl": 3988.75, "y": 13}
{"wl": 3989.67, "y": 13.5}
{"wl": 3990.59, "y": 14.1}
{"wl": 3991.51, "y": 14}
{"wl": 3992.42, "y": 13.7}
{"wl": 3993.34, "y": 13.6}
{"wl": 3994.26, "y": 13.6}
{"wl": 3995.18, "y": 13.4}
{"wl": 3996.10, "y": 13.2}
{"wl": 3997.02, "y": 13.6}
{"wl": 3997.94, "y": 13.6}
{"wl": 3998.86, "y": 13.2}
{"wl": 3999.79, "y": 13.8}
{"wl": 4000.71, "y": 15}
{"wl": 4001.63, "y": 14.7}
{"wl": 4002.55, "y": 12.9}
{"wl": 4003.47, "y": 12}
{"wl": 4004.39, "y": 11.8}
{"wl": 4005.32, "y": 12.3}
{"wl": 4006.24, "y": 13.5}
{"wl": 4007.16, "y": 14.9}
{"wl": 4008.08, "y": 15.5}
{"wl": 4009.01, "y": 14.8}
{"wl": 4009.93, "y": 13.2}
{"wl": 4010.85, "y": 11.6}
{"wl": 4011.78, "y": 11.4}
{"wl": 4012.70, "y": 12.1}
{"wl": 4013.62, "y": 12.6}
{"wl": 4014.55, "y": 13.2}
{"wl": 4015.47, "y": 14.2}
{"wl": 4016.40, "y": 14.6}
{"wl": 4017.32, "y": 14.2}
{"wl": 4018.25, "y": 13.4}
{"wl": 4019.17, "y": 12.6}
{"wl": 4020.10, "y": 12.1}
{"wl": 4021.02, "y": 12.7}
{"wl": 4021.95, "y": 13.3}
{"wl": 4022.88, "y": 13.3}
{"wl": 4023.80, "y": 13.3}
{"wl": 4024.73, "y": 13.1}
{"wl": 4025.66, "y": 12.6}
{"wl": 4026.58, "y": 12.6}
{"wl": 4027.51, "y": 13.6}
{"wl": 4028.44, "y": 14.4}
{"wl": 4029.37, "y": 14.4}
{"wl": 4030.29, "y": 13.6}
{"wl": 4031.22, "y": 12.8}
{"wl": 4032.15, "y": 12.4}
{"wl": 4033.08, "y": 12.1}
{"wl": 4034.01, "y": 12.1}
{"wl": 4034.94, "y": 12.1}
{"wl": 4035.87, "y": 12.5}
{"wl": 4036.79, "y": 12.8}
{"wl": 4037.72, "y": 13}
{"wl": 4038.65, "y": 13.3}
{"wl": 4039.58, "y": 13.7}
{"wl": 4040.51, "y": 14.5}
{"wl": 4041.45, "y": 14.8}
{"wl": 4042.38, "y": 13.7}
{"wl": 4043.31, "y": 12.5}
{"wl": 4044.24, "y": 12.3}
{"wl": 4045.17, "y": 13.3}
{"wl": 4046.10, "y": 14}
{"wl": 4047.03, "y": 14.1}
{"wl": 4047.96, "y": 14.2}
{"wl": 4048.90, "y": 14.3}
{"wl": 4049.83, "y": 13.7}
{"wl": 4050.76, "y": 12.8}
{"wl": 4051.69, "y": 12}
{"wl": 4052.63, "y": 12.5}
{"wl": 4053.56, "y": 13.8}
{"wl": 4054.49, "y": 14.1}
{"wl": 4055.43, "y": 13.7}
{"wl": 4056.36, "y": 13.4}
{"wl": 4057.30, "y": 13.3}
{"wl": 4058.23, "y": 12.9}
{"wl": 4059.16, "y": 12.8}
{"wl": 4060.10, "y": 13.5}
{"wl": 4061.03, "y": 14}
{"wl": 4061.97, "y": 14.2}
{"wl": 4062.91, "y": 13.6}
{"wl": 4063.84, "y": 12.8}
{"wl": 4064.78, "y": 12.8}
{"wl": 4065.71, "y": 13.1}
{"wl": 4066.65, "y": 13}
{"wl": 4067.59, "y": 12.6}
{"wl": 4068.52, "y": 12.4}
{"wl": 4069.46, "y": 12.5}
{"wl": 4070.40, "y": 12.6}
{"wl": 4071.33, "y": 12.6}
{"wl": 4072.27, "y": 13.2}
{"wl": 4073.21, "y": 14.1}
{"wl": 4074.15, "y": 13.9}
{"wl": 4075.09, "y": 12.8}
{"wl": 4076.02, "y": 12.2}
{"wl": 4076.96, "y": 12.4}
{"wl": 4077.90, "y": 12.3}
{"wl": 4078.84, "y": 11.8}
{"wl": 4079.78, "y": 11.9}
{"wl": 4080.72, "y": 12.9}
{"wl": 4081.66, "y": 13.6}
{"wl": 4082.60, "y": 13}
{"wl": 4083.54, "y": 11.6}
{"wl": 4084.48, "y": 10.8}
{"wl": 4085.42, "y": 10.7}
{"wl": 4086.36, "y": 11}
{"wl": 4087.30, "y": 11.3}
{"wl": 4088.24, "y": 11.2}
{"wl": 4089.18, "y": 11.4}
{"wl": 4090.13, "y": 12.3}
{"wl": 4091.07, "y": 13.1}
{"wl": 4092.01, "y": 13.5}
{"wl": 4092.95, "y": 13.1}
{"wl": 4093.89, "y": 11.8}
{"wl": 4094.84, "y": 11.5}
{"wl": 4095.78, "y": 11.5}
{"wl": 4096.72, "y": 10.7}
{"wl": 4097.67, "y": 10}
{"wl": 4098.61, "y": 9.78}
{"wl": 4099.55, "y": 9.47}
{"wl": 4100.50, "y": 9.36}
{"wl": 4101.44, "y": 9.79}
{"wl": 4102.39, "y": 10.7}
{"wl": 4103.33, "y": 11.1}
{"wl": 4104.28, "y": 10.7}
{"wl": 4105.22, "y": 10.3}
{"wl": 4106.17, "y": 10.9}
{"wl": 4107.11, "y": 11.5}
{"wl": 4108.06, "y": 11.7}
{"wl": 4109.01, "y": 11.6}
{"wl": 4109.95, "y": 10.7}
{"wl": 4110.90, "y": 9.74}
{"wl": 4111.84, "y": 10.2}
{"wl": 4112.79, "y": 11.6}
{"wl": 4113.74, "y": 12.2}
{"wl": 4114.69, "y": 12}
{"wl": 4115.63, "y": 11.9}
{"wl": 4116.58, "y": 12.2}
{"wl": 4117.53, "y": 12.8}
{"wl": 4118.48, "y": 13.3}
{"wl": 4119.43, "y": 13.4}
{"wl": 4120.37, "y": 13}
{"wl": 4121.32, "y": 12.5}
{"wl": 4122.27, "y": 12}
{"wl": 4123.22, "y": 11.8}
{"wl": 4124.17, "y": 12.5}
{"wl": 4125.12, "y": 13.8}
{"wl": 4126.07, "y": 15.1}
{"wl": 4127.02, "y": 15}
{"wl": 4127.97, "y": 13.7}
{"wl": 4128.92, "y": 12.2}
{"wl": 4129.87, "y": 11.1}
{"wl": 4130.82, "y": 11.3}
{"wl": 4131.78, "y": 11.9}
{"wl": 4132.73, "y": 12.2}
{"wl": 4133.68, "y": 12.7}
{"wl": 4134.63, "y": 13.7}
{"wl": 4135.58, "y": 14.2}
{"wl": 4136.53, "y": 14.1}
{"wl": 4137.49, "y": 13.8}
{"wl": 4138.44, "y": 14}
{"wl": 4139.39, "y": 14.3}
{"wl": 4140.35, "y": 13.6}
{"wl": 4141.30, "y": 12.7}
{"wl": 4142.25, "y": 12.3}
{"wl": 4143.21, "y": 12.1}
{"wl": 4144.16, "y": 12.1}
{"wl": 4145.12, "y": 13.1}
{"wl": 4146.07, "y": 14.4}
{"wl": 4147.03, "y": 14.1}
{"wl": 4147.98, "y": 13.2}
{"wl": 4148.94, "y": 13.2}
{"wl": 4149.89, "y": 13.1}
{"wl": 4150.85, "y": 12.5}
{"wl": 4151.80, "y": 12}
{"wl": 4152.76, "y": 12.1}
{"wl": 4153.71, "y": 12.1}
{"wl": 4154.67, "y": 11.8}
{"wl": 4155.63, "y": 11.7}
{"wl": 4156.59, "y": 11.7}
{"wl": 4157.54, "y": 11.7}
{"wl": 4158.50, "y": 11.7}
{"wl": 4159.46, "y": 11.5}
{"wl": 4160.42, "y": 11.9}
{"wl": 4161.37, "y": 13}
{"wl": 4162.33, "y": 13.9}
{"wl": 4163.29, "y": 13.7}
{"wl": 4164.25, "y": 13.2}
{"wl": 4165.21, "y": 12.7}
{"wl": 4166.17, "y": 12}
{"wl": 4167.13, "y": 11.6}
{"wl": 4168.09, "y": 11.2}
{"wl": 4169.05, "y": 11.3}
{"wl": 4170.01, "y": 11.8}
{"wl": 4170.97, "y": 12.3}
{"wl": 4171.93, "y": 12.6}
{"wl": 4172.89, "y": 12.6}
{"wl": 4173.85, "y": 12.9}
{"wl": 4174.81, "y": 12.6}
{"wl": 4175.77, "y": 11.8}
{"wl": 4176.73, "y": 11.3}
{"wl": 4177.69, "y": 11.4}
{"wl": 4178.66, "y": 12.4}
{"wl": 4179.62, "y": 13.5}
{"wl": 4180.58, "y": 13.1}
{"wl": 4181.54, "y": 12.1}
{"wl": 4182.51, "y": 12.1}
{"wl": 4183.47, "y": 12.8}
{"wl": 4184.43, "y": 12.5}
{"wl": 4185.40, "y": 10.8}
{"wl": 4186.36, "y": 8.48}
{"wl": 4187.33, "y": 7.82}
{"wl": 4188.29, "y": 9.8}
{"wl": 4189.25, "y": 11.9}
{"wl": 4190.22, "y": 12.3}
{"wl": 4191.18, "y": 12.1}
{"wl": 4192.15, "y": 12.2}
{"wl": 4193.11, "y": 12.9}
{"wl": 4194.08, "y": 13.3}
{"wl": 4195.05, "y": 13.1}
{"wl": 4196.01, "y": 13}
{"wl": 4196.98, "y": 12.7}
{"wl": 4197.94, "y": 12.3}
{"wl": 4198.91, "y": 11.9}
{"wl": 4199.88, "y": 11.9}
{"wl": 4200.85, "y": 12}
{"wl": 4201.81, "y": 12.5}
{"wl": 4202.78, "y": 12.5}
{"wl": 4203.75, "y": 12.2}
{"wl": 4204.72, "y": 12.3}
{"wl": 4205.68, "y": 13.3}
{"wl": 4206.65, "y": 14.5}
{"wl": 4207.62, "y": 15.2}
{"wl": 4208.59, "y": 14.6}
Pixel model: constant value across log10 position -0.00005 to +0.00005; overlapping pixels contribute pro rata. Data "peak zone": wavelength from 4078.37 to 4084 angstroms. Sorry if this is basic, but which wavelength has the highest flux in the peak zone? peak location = 4081.66 angstroms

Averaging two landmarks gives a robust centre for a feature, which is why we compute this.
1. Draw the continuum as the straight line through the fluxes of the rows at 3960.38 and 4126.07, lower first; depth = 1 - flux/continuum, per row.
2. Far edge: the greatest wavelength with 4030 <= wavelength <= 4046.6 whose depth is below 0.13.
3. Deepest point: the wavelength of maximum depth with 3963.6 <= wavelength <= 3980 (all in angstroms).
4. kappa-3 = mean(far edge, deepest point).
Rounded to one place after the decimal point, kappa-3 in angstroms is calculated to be 4007.3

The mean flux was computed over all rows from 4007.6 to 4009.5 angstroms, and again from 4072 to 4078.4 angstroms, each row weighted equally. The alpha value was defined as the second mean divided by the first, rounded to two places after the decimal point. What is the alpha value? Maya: 0.86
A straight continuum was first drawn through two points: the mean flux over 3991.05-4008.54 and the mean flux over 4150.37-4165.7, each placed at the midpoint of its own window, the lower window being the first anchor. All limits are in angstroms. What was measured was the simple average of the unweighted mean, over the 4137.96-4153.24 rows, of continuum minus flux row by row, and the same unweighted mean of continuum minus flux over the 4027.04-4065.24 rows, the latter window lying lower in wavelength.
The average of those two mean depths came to -0.36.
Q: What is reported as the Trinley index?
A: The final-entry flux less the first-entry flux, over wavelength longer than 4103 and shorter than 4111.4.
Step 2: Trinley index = -1.4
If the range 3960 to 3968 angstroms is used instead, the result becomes -2.4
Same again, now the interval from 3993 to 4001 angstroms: 1.4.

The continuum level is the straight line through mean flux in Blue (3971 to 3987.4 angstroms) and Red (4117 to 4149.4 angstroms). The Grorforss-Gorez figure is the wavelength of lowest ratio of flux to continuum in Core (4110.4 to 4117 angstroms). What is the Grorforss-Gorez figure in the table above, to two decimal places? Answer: 4110.90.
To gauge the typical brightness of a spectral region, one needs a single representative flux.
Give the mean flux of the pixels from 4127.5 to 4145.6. 12.9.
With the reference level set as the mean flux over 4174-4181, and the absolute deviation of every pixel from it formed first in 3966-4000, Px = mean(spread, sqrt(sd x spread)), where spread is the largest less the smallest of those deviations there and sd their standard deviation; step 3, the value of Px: 4.1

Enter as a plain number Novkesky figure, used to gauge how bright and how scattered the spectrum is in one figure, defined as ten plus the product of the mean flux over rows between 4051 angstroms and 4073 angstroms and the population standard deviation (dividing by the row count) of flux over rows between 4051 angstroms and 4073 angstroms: 17.7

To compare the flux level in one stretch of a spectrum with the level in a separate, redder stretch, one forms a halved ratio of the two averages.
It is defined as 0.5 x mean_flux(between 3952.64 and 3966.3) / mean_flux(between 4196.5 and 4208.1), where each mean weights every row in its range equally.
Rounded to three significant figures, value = 0.363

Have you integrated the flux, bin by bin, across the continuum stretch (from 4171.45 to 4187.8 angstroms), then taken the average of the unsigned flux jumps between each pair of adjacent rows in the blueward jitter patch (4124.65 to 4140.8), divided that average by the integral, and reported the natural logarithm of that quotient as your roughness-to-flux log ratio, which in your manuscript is -5.73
